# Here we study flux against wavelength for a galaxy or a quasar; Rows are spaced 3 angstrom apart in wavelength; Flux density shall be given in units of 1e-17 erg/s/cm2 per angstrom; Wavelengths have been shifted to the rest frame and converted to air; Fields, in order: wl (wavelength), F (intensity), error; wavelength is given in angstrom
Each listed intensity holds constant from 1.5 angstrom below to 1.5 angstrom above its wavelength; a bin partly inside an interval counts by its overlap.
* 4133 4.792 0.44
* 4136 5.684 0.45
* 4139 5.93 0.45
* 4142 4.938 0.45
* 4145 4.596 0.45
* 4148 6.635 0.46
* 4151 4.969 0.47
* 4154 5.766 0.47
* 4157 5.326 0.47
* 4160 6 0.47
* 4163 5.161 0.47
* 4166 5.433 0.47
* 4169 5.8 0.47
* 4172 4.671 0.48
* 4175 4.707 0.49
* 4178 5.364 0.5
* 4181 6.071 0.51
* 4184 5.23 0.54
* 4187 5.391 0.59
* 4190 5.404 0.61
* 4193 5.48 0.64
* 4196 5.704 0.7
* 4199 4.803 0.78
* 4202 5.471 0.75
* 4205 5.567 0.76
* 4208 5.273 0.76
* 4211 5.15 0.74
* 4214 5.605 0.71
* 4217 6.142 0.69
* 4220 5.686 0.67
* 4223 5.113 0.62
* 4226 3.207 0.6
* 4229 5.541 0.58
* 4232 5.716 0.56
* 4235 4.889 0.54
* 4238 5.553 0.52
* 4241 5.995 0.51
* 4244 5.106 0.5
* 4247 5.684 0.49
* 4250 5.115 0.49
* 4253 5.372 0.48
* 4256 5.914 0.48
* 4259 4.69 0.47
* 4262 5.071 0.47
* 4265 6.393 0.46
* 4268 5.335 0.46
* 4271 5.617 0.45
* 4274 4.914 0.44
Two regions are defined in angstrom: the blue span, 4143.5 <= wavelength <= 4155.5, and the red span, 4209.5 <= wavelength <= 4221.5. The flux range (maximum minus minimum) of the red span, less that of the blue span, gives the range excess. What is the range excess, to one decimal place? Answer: -1.0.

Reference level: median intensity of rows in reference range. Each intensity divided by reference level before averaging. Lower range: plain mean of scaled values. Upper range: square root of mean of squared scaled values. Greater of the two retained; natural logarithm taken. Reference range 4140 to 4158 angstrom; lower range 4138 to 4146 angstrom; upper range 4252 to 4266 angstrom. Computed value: 0.07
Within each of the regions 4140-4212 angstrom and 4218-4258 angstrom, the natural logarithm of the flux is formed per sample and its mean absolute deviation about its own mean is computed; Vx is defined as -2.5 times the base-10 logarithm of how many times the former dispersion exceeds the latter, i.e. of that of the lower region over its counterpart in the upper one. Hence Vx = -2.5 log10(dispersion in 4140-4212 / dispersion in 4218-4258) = 0.43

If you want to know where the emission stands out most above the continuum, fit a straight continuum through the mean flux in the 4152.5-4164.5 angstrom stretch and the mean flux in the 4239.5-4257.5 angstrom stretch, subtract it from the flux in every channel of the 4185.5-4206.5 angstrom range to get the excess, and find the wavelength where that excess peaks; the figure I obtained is 4196 angstrom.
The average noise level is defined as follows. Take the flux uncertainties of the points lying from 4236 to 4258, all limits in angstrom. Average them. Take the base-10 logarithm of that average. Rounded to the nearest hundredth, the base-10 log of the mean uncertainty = -0.30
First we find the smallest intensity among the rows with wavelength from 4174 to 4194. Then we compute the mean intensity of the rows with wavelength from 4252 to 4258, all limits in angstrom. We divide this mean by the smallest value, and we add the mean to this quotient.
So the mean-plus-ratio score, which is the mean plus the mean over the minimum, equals 6.8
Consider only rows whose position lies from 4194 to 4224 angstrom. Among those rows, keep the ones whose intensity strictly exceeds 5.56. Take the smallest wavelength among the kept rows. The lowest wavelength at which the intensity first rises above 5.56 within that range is 4196 angstrom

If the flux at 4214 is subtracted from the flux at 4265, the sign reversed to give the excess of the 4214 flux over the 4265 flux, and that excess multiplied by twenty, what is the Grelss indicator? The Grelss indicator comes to -16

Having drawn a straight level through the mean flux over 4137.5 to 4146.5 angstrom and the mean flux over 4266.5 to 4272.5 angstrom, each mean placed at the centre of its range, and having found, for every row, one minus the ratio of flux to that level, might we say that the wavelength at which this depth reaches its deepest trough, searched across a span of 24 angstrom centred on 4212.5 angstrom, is 4223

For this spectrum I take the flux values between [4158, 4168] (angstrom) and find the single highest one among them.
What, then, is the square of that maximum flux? 36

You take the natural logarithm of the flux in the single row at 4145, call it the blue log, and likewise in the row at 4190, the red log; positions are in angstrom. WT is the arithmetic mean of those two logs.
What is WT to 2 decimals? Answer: 1.61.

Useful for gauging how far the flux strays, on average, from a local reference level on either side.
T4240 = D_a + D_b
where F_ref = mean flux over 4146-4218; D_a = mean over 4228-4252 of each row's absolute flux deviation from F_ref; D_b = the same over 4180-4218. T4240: 0.56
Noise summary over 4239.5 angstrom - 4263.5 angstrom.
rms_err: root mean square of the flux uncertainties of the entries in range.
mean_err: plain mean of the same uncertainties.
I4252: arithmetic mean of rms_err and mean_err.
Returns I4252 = 0.49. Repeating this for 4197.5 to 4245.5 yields 0.65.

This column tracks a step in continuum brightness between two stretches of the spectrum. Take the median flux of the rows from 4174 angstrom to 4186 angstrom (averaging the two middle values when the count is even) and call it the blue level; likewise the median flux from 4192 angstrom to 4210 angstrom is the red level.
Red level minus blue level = 0.18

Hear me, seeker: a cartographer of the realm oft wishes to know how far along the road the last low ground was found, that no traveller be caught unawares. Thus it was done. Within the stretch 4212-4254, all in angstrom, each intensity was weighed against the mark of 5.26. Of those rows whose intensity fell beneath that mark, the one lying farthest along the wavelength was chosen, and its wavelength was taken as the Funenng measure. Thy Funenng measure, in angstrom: 4250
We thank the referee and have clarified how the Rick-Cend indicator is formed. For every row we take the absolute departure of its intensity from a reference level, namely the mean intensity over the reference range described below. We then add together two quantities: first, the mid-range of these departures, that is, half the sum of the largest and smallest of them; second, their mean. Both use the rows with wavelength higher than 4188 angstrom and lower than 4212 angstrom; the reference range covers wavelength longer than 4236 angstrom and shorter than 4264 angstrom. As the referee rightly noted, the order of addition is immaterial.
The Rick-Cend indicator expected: 0.50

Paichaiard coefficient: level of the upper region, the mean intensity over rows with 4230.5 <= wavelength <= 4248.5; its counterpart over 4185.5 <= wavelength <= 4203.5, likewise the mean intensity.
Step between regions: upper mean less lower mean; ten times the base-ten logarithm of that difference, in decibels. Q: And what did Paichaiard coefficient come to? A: -9.4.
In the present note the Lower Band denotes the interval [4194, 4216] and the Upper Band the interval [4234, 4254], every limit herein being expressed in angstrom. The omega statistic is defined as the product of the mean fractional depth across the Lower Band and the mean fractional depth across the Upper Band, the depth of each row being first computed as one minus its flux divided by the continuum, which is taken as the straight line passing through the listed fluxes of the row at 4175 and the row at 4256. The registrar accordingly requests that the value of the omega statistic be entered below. -0.003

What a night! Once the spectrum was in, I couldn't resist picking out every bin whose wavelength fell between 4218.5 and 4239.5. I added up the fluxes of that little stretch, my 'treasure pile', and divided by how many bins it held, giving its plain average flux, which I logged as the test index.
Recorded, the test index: 5.10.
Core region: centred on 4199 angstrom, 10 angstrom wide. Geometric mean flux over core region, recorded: 5.31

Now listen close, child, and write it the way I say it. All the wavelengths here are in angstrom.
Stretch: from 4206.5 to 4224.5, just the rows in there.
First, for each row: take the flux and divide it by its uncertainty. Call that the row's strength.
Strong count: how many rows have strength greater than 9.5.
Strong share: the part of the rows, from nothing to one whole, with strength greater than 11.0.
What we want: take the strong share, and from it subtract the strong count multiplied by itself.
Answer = 0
